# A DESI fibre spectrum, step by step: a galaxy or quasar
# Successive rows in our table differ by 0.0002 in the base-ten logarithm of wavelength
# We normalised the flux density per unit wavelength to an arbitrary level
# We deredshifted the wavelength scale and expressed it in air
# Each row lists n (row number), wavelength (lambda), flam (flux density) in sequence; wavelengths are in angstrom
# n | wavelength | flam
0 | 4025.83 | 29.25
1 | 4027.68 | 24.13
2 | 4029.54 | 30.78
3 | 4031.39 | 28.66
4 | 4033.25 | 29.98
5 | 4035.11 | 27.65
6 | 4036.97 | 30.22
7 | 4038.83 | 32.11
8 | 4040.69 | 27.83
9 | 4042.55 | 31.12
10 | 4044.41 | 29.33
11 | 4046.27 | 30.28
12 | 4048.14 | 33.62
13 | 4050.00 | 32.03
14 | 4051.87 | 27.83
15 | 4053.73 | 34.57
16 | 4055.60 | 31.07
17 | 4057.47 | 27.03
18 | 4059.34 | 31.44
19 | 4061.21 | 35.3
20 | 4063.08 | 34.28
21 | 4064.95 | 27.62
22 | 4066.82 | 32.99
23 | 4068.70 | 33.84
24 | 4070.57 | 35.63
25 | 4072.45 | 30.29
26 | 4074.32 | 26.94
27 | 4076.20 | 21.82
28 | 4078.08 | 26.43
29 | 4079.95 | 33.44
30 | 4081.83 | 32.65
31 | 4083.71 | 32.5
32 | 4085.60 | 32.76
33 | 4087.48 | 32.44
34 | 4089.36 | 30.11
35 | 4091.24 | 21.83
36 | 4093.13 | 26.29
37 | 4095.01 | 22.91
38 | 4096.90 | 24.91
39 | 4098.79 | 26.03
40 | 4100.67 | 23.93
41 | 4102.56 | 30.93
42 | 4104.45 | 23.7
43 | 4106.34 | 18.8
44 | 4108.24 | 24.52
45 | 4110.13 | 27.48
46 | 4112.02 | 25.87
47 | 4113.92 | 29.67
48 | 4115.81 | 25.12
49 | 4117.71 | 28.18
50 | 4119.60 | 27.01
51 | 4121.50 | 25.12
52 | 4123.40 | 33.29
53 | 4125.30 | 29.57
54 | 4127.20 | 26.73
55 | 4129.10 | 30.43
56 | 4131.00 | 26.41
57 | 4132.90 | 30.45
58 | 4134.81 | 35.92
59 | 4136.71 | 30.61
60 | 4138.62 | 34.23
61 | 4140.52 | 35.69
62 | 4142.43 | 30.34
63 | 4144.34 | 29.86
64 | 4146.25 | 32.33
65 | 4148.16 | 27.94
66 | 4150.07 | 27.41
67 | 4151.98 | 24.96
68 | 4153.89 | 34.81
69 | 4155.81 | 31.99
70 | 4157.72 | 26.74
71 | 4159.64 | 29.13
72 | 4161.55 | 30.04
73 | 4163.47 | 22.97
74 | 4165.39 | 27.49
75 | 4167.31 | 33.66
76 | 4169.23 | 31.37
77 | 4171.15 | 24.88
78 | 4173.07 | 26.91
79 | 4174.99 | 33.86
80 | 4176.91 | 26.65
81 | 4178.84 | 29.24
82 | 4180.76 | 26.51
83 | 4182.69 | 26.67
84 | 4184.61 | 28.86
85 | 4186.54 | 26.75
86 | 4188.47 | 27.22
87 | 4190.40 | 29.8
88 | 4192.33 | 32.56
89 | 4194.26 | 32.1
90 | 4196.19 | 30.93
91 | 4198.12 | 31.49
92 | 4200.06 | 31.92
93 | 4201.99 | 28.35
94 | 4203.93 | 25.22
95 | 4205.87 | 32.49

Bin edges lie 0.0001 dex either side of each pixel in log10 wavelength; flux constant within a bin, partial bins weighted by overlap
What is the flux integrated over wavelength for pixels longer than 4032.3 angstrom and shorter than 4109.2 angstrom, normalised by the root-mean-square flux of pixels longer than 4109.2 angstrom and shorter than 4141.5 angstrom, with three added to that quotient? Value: 79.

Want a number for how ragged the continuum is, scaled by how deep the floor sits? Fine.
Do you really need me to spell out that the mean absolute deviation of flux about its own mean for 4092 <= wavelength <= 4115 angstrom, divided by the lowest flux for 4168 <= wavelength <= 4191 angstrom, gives 0.092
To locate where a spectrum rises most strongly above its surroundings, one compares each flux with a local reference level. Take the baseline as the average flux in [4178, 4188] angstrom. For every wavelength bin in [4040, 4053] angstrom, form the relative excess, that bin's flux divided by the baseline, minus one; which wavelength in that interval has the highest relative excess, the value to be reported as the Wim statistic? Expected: 4048.14 angstrom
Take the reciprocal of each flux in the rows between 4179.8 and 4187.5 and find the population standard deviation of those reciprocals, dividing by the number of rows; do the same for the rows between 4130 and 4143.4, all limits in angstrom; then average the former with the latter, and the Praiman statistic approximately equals 0.0023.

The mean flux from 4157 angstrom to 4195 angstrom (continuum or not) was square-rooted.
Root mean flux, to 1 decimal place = 5.4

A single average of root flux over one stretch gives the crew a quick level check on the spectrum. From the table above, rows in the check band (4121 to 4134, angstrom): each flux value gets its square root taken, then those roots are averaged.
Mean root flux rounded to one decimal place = 5.4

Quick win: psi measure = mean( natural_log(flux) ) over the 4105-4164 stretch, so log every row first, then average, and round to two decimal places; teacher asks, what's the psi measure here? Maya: 3.35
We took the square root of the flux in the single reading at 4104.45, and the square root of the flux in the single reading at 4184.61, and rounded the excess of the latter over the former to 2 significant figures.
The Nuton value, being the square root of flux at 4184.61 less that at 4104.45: 0.50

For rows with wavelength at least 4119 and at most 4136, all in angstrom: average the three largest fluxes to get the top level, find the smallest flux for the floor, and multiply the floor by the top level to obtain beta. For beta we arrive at 834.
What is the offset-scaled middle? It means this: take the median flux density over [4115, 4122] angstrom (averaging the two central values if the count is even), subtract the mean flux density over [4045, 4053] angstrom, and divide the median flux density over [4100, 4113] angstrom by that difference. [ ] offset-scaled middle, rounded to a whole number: -5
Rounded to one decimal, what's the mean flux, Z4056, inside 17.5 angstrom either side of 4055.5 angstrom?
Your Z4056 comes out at 31.5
